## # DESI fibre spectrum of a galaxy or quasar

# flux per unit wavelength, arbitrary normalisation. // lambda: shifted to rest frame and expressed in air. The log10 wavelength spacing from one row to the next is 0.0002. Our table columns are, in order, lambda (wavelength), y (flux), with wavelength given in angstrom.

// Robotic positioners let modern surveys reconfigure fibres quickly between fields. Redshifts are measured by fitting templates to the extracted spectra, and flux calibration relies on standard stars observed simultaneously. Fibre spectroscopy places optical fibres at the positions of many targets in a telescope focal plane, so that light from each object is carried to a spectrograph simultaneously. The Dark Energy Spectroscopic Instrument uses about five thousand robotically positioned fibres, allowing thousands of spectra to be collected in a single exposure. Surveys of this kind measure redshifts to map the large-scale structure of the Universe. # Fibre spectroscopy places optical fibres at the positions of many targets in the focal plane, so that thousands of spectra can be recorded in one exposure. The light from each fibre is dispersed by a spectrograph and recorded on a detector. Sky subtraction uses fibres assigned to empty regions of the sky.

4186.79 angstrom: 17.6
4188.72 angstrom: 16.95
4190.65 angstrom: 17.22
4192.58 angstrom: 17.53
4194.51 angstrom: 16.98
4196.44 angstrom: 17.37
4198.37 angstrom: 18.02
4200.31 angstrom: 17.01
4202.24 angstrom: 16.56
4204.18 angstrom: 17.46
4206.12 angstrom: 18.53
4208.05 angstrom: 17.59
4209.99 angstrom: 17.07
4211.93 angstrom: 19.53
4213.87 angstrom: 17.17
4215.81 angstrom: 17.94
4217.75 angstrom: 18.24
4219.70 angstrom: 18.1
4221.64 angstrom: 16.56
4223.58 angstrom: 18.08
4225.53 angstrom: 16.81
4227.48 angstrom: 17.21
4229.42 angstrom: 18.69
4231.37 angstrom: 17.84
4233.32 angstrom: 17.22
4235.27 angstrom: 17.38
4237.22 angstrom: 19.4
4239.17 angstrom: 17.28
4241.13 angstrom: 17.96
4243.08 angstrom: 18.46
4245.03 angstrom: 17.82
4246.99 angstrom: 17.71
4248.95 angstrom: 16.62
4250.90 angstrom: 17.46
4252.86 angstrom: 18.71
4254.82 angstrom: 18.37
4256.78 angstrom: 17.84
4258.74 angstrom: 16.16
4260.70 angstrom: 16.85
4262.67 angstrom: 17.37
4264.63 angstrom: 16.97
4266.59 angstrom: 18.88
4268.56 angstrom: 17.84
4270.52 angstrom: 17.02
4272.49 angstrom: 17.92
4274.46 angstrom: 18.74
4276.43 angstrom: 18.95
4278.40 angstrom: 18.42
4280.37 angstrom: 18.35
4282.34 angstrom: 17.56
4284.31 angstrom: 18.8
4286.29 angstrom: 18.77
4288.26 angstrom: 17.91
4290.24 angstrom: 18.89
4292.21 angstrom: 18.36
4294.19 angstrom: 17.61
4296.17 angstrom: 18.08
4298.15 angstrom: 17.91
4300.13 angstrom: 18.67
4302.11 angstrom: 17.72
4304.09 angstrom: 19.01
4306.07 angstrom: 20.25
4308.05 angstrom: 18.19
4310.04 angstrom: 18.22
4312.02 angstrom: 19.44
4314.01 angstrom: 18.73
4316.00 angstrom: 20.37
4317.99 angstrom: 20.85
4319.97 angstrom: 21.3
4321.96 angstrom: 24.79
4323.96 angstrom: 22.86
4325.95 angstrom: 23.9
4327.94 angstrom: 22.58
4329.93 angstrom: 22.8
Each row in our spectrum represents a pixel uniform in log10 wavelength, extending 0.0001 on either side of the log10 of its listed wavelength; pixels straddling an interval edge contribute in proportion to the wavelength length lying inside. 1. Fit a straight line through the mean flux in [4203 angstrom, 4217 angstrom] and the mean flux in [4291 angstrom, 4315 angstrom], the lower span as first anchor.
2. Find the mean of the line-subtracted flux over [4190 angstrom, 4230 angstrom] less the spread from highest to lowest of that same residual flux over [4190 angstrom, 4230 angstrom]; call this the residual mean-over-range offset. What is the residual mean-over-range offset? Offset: -3.3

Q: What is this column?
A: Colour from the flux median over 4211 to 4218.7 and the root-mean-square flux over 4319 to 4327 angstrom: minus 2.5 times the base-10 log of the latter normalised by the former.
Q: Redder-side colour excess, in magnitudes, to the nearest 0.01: -0.27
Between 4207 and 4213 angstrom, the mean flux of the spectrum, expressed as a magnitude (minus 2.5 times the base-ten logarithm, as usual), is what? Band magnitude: -3.14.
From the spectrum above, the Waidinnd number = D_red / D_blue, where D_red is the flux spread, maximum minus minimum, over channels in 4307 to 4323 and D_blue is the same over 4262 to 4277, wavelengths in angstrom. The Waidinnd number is 3.3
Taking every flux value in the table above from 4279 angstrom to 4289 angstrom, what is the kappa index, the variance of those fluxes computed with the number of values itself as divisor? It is 0.23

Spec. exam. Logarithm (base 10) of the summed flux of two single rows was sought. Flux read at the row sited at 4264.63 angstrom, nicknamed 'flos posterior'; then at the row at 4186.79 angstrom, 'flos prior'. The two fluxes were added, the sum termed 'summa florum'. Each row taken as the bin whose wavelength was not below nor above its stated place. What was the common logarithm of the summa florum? 1.54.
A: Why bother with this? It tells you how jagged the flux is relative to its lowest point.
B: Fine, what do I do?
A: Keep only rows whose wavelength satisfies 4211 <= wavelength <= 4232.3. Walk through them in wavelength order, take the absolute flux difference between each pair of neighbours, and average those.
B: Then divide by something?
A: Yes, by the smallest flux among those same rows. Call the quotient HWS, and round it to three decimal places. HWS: 0.064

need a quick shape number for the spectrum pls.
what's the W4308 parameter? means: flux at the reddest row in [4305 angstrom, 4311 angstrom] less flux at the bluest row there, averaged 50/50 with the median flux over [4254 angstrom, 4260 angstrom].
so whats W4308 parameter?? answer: 7.9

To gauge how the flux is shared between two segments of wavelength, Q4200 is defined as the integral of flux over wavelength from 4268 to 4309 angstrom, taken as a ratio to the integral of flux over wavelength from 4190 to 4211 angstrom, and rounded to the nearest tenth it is 2.1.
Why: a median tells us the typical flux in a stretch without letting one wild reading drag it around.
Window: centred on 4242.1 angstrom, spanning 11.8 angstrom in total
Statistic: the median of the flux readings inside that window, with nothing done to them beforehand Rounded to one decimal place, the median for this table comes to 17.9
